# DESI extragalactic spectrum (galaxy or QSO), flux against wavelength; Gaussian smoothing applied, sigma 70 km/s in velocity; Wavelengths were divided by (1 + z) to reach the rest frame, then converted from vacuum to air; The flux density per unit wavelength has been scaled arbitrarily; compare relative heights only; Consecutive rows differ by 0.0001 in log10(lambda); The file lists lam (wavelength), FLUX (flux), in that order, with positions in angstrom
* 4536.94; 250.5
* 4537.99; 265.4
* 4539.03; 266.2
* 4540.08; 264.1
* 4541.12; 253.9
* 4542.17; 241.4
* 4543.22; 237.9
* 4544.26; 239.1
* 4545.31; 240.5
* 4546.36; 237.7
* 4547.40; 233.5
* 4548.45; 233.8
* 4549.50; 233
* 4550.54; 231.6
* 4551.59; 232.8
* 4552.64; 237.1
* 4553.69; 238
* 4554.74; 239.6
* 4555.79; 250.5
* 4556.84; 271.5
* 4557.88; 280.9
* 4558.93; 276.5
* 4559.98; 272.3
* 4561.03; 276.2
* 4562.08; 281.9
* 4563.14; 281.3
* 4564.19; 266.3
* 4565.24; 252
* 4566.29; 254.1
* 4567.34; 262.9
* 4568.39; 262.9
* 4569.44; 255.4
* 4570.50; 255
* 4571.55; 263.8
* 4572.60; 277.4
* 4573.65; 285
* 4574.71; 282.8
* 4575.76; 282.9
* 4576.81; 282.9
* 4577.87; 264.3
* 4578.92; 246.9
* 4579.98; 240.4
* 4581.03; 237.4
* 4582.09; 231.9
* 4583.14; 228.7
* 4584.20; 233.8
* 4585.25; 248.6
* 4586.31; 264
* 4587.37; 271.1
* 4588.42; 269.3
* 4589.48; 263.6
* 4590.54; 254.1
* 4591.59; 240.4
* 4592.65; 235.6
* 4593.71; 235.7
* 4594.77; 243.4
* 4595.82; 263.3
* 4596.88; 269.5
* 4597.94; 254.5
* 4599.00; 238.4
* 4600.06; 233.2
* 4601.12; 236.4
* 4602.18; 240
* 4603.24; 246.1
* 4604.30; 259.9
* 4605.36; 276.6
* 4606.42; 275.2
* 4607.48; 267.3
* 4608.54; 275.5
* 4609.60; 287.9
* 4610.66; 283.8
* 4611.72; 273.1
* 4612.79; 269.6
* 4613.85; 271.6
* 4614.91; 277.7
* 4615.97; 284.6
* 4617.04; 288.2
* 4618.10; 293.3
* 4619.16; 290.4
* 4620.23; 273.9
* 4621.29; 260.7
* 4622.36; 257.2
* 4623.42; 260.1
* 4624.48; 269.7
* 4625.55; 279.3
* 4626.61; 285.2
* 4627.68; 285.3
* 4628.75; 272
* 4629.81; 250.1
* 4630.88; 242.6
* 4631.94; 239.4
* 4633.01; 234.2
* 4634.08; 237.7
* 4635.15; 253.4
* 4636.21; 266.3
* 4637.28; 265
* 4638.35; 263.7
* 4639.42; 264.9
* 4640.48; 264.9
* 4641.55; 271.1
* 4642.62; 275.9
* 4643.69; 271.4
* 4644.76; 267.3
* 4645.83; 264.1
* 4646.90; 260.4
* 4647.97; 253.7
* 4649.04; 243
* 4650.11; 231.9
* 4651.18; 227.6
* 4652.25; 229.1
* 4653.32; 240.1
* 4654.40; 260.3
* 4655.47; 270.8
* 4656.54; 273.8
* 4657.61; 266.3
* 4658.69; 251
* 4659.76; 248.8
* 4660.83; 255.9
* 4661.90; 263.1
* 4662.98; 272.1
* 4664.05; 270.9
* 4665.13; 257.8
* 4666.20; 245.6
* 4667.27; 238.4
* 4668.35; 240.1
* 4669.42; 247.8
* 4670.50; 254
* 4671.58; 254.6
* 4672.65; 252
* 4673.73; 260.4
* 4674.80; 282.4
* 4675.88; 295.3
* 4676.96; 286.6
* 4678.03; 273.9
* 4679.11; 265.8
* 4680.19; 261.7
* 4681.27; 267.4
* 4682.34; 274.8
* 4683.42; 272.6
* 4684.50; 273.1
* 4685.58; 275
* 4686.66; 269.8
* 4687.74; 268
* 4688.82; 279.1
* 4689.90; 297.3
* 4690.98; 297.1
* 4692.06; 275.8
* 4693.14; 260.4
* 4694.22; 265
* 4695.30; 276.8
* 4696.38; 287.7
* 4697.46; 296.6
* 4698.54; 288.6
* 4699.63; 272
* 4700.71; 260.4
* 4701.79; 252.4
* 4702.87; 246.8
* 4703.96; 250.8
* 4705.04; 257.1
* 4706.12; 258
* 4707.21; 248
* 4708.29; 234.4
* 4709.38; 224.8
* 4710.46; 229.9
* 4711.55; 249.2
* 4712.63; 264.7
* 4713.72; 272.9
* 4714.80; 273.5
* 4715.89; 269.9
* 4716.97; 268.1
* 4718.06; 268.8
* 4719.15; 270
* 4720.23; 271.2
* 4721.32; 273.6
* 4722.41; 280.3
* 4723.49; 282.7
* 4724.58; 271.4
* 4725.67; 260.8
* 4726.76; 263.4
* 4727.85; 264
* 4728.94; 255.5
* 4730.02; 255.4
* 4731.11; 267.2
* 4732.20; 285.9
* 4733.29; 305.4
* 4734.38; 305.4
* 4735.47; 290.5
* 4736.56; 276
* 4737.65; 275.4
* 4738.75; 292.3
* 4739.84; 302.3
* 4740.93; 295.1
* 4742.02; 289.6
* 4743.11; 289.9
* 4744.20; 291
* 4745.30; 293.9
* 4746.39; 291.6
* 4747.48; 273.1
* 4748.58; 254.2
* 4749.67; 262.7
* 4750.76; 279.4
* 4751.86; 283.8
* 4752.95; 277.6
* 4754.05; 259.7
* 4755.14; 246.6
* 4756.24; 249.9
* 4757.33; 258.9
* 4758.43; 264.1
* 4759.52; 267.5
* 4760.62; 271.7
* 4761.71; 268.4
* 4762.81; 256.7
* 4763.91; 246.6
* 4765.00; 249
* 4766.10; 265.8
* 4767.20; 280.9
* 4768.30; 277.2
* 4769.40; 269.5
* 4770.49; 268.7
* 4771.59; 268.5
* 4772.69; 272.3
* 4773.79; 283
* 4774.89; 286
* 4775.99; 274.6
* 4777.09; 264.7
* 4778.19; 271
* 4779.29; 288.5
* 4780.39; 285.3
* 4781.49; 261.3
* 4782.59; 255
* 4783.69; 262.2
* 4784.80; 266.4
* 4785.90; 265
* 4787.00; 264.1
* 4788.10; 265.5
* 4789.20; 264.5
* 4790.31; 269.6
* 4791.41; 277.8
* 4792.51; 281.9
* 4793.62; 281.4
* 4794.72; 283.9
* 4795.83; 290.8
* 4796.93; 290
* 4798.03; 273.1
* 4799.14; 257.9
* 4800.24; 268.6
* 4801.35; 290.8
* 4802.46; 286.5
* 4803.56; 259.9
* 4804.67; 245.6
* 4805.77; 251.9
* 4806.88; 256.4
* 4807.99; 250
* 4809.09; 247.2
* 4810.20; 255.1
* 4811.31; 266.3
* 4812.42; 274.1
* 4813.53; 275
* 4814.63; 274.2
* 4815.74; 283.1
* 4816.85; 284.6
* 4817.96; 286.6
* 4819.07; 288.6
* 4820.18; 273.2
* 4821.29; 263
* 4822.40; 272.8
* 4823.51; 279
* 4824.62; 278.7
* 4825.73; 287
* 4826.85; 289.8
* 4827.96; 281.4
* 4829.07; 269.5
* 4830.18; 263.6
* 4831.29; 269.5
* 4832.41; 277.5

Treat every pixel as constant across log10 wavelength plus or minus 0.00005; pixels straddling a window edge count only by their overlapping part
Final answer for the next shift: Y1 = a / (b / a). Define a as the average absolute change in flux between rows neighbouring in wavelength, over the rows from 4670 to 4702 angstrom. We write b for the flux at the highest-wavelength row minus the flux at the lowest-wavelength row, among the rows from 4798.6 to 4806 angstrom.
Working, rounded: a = 8.7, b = -6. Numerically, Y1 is -13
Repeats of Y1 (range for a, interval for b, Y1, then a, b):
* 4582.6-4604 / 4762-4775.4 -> 2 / 8.5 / 29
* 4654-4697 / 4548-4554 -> 15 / 7.9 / 4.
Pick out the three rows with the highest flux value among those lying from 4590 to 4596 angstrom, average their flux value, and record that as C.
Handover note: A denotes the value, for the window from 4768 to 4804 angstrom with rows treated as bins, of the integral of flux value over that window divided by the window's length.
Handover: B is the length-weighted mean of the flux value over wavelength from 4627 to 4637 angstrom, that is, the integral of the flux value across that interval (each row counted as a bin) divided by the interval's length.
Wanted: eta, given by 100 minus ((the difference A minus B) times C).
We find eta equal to -4840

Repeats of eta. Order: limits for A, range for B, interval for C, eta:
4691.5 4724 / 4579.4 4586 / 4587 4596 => -7072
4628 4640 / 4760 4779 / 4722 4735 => 4596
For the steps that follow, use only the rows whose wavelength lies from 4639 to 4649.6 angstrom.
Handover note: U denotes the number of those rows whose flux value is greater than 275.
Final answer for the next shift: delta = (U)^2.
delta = 1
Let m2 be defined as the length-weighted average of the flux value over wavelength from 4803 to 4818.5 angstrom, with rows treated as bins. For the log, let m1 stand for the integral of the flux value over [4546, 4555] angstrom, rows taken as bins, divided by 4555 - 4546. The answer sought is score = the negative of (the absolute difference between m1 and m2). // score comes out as -30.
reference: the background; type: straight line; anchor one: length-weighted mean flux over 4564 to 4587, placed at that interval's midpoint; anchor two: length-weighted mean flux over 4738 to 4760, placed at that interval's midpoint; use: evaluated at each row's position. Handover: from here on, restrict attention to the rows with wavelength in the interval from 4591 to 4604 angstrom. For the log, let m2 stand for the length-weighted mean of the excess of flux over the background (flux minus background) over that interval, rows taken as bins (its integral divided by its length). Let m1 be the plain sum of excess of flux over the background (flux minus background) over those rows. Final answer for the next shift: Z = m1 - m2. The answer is -173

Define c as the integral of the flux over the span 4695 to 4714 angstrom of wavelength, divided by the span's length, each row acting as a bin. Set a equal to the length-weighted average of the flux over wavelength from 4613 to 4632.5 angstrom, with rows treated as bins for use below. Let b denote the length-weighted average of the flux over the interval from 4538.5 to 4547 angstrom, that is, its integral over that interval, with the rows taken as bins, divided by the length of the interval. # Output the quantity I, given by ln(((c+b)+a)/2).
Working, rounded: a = 271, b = 248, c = 259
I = 5.96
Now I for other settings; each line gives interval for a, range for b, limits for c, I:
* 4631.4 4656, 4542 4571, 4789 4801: 5.97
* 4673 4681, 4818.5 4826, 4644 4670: 6.00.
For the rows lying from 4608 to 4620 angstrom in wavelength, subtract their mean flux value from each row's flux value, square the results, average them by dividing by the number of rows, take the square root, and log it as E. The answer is 8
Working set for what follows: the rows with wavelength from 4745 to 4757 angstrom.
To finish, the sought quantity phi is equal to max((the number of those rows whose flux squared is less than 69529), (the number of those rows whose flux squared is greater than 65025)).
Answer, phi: 8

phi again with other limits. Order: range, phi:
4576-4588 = 7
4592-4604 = 10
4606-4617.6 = 11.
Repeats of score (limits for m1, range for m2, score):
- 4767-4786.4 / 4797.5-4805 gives -3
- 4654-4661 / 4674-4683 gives -14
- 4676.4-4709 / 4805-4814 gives -11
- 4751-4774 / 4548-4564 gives -10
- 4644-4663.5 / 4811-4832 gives -22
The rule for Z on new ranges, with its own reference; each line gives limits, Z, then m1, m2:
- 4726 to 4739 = 40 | 43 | 3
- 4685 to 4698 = 98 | 107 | 9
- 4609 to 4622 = 191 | 208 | 17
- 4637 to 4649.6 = -15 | -16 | -1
